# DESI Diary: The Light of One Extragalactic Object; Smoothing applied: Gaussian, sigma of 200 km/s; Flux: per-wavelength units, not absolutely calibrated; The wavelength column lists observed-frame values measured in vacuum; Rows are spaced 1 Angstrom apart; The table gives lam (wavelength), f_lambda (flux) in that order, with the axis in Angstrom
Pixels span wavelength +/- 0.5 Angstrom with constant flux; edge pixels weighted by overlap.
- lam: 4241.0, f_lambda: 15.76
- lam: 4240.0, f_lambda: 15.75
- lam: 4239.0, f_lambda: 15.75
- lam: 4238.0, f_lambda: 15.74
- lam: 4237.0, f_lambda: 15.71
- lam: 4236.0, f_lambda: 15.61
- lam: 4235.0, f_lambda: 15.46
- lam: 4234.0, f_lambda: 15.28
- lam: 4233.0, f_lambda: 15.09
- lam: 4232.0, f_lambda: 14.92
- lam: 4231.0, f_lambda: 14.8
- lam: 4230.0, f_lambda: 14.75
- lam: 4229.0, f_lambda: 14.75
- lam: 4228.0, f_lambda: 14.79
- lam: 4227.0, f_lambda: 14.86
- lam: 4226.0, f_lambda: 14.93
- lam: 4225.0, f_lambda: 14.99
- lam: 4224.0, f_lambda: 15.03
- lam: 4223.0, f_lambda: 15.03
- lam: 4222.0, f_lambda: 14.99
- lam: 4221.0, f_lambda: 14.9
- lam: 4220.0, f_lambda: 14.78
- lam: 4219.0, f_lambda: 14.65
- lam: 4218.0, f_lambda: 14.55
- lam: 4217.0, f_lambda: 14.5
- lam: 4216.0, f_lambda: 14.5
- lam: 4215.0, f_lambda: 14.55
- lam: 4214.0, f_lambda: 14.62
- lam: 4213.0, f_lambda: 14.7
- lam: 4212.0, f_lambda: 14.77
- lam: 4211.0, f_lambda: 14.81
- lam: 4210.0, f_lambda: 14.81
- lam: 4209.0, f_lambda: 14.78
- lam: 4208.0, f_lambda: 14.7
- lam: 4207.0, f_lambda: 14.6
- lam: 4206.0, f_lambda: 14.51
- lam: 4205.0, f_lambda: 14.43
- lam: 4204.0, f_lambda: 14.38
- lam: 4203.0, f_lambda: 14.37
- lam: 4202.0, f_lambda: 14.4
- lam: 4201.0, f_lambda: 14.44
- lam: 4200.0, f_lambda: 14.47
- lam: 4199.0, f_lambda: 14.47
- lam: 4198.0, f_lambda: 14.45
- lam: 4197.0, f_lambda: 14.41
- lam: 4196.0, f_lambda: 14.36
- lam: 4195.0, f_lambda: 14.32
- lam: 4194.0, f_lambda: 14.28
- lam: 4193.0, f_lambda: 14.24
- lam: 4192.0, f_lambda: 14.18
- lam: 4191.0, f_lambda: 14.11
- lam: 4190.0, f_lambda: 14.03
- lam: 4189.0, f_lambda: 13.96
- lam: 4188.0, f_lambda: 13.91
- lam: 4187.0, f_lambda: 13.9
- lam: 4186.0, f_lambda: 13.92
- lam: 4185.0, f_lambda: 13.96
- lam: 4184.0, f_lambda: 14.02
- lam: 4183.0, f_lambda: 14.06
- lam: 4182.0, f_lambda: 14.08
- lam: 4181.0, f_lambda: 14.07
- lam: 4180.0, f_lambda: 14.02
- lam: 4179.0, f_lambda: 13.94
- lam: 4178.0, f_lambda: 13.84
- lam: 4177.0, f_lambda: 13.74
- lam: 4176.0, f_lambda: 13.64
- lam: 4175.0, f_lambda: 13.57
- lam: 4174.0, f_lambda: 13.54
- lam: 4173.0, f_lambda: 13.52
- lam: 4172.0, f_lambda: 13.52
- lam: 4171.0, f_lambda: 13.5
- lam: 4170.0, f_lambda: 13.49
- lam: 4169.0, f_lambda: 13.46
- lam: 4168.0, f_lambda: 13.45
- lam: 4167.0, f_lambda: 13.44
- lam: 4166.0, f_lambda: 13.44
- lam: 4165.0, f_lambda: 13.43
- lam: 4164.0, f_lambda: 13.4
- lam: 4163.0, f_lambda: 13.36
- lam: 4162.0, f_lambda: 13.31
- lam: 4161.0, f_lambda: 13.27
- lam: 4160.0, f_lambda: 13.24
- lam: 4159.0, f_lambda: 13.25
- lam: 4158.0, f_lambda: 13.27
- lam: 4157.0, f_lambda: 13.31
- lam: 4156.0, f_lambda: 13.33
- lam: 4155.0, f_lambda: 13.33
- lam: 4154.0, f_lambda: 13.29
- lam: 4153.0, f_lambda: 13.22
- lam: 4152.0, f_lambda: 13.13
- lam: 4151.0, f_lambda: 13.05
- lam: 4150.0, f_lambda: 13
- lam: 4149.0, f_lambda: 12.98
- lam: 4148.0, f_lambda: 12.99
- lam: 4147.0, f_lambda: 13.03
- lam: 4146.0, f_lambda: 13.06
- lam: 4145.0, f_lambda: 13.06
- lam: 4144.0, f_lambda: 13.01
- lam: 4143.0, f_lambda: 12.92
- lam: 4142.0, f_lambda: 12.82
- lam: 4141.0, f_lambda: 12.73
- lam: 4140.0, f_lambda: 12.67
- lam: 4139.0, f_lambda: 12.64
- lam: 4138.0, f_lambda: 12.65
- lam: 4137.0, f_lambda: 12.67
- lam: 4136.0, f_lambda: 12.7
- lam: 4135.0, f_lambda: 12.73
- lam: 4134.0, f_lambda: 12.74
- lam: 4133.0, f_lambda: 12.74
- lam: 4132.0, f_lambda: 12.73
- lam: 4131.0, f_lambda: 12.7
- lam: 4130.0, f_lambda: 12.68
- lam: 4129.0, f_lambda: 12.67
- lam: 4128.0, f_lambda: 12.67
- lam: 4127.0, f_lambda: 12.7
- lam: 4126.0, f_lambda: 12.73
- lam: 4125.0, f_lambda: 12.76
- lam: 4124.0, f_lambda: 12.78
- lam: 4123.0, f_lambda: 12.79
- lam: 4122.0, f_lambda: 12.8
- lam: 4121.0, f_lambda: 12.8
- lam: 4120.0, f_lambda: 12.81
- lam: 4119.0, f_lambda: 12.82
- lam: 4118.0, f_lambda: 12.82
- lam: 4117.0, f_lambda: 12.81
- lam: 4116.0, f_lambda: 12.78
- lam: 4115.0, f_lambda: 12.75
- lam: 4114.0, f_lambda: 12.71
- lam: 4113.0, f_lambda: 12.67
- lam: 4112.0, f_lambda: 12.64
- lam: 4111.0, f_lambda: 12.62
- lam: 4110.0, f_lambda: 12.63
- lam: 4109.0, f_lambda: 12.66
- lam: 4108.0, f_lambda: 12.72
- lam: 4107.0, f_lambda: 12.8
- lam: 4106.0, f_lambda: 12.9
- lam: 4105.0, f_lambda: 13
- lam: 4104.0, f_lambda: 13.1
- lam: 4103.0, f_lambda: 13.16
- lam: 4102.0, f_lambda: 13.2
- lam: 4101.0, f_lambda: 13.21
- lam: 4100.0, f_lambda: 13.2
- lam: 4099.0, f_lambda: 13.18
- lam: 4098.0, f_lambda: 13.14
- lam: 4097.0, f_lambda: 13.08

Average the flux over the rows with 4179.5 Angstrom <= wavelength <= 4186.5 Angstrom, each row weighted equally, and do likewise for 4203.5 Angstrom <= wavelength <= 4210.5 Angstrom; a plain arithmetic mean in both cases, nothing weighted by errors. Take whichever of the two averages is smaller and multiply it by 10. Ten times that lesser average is 140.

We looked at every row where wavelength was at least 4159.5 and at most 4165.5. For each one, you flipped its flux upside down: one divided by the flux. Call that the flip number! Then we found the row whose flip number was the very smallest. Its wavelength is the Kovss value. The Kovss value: 4165.0 Angstrom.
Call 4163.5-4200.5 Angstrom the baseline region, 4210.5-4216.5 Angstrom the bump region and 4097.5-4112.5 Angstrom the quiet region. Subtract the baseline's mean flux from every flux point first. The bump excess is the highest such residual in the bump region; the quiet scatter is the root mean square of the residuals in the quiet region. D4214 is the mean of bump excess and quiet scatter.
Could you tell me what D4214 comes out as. 0.95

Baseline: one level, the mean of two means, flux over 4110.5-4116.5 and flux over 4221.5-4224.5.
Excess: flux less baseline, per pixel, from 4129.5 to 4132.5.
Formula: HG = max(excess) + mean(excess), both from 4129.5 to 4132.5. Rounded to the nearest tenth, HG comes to -2.3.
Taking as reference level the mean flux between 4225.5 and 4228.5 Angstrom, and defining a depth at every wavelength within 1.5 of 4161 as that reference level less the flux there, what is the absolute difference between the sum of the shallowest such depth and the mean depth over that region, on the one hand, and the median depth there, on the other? 1.5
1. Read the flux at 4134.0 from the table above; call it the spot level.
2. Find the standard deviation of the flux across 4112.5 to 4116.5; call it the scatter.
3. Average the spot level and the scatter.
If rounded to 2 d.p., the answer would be 6.39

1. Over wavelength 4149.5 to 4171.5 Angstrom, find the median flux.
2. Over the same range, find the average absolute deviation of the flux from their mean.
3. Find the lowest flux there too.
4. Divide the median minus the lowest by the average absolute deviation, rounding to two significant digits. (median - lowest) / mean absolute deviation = 3.1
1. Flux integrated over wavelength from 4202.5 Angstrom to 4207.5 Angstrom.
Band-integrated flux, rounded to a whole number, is 72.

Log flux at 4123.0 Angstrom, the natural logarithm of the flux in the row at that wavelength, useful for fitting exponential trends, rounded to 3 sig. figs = 2.55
